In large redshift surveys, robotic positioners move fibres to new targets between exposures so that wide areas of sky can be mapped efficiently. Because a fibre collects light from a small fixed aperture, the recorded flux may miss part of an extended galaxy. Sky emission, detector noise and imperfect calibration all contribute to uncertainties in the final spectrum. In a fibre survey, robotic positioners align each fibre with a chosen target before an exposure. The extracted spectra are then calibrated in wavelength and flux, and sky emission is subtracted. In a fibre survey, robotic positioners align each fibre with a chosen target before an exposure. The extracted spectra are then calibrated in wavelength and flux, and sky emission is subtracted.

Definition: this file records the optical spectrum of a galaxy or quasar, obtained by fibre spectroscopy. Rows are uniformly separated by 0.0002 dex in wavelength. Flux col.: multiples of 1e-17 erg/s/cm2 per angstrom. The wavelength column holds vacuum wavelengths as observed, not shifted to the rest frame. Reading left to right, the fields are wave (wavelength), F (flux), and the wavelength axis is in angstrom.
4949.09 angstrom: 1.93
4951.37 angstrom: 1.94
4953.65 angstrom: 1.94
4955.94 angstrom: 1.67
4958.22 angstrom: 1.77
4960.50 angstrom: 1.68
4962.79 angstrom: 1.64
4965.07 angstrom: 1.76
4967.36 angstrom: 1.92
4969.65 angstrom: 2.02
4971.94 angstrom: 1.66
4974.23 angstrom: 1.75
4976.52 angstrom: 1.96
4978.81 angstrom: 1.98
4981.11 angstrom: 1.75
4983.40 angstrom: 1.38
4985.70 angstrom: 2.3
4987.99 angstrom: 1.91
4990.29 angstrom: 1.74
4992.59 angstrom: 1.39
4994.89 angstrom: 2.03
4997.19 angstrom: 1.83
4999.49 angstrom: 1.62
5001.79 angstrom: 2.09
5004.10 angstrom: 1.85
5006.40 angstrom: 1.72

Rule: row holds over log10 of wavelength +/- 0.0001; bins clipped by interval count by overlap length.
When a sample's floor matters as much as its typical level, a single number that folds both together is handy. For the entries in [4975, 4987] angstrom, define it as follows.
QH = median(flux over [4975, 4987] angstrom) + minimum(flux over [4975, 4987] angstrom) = 3.34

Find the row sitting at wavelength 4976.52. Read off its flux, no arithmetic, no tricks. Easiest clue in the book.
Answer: 1.96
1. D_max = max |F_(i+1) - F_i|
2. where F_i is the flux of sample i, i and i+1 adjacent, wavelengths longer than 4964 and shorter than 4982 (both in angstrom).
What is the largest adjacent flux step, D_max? 0.36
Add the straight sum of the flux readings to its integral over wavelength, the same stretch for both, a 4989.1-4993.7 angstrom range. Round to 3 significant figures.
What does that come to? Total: 10.3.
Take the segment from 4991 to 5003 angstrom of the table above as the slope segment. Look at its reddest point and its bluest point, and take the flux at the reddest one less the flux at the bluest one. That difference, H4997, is 0.7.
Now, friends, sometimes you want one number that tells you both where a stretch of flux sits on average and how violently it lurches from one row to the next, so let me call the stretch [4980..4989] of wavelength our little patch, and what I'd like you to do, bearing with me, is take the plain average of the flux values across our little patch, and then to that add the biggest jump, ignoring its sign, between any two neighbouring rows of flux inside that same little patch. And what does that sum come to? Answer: 2.8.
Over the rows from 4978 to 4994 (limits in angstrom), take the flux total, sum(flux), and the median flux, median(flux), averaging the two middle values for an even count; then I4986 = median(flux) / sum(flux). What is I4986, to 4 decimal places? 0.1406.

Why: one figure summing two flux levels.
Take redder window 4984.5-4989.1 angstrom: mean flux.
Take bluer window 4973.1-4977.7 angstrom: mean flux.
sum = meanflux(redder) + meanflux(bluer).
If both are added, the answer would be 3.96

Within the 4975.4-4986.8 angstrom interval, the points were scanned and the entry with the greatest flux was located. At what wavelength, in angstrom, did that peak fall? 4985.70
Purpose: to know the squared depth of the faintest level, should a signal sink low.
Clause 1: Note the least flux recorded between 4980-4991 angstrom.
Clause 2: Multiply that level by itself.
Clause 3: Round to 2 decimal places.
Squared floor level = 1.90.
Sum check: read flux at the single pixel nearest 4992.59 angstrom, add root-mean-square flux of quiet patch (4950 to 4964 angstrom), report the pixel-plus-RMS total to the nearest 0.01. 3.17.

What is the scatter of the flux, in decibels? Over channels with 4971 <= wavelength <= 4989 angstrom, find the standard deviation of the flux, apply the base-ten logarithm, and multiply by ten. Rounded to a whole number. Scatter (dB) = -6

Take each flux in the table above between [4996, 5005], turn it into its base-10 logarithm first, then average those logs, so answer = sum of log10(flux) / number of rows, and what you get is 0.265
